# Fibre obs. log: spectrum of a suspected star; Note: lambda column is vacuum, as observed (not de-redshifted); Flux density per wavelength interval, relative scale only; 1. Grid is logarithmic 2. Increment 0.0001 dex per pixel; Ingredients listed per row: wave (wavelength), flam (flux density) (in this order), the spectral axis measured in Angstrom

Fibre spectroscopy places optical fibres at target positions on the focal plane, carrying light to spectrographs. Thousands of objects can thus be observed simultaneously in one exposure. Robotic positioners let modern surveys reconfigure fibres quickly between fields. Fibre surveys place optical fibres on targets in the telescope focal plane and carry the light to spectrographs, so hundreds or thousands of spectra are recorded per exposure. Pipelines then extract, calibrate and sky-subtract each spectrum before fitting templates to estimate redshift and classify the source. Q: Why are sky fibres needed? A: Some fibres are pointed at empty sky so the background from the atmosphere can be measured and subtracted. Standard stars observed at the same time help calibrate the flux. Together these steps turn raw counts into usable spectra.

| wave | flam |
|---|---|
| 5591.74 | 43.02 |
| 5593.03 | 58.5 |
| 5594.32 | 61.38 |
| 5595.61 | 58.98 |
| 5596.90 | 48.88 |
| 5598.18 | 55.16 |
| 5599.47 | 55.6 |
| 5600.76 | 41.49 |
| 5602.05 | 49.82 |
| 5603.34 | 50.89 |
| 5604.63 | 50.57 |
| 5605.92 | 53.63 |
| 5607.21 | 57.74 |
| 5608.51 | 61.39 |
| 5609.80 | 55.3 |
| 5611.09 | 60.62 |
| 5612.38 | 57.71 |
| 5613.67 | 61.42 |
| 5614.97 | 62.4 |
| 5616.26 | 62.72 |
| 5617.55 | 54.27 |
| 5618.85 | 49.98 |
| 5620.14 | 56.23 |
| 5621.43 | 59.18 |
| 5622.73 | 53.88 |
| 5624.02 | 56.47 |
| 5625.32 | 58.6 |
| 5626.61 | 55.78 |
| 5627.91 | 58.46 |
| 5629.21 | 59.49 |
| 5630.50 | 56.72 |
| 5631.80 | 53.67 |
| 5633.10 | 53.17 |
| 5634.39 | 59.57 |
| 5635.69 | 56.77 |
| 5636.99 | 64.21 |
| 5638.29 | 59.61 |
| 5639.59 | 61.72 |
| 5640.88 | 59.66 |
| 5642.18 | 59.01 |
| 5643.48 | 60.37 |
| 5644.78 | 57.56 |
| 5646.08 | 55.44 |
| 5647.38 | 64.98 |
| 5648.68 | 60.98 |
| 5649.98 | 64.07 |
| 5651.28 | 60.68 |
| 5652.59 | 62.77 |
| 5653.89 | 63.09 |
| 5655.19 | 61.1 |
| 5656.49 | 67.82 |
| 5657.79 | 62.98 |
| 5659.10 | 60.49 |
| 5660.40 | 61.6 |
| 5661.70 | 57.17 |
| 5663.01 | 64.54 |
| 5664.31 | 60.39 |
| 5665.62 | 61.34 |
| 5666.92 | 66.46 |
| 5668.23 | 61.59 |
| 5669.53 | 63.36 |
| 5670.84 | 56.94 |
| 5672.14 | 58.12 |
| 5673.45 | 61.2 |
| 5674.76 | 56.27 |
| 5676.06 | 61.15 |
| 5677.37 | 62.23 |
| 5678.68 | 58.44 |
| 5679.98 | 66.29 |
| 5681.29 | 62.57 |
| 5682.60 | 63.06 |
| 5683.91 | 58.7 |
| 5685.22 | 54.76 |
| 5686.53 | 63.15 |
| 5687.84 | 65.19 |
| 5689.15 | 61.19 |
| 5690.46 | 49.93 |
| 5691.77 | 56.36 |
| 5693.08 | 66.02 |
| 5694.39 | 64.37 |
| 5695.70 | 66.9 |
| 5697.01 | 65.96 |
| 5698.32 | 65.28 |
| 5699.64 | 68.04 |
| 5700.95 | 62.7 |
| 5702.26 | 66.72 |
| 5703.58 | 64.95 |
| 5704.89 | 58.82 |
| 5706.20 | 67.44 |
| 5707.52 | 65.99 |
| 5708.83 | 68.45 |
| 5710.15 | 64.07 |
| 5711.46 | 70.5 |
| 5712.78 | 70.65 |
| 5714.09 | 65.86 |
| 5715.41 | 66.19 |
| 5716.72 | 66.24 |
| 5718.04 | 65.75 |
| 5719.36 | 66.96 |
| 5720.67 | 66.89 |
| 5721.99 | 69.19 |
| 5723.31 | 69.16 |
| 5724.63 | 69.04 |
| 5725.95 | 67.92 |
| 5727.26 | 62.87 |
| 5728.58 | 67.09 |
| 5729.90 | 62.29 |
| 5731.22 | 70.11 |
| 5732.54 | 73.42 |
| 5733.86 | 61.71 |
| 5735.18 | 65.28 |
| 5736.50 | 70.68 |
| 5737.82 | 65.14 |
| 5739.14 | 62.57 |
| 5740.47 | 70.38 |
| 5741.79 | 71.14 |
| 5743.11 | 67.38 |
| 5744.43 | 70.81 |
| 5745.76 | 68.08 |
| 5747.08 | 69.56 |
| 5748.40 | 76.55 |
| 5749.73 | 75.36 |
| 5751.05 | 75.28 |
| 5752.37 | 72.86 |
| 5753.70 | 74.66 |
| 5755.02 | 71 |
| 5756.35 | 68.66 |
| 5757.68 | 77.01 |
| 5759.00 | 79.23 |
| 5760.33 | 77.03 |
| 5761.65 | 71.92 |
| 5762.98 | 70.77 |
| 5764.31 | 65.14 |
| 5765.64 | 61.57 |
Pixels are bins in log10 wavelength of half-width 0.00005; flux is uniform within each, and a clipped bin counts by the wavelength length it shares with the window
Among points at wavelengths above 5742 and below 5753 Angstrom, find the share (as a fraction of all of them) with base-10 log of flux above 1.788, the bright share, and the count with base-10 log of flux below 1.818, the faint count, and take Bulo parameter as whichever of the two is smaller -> 0.0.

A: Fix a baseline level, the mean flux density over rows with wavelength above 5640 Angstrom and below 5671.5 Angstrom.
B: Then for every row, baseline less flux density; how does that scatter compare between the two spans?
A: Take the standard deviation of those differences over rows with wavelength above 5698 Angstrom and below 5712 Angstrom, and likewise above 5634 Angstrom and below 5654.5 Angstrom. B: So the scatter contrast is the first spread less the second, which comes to 0.4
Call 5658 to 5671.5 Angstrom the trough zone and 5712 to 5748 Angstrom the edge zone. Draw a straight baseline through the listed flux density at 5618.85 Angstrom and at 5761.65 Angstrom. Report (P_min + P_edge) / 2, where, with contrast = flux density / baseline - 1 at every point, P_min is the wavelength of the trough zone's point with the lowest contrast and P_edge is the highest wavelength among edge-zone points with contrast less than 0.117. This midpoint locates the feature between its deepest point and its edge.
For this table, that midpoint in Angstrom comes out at 5709.0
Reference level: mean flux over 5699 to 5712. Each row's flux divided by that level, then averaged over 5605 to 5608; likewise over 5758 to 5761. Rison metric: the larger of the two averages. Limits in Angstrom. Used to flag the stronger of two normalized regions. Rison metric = 1.19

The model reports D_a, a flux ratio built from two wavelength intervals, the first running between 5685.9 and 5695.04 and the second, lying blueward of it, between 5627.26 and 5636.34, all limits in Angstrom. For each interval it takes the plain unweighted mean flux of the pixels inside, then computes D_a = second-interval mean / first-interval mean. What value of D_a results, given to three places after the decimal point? 0.933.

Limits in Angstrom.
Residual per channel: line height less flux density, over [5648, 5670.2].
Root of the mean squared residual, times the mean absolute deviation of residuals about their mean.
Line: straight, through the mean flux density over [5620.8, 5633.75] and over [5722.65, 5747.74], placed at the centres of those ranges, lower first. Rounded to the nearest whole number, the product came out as 7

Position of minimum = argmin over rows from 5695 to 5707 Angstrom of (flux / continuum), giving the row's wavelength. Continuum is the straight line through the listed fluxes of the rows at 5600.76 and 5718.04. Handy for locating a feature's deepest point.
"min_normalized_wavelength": 5704.89 Angstrom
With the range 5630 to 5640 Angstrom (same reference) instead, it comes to 5633.10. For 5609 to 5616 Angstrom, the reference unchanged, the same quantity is 5609.80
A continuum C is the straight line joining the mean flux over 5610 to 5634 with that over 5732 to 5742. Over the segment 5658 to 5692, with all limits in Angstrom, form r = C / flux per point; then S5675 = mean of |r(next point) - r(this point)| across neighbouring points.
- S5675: 0.08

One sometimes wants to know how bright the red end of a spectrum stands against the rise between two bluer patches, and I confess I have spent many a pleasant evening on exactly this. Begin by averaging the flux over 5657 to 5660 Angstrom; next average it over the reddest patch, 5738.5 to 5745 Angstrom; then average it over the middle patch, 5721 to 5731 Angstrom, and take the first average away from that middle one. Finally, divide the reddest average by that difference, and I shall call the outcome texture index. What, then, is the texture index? 14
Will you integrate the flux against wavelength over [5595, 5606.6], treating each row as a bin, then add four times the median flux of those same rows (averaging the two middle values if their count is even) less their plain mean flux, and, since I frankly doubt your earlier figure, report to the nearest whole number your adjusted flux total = 752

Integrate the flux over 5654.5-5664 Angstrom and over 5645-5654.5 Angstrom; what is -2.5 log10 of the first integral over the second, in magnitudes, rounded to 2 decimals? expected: -0.01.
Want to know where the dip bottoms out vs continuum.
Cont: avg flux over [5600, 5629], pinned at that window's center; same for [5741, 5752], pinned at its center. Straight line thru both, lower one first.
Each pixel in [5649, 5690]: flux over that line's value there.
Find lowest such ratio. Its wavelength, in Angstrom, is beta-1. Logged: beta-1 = 5685.22 Angstrom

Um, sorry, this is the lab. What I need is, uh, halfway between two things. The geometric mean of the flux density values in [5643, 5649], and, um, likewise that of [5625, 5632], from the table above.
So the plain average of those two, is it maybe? 58.4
